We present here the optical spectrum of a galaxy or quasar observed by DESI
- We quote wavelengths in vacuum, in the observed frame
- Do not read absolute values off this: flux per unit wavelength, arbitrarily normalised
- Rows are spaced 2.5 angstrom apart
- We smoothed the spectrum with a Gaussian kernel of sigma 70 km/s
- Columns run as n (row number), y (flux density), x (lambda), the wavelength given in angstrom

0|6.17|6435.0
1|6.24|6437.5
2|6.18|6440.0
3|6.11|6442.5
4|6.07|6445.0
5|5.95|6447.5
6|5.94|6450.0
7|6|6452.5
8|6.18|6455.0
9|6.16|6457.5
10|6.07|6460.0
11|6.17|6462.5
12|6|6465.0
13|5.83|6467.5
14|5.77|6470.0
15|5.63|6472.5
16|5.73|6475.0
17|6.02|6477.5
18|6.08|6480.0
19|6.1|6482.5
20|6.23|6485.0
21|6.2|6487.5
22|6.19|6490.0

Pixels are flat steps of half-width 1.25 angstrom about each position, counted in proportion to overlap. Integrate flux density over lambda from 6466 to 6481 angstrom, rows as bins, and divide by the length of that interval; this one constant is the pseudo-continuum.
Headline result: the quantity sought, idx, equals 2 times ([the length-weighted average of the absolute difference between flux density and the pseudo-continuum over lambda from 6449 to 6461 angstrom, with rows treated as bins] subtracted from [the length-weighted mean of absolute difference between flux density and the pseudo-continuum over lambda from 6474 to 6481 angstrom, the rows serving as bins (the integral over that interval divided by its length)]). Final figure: -0.11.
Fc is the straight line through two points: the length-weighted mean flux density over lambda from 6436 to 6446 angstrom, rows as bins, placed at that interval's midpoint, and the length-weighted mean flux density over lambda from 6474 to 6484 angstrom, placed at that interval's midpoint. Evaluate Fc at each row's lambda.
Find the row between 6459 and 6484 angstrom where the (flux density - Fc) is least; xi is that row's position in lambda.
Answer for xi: 6472.5 angstrom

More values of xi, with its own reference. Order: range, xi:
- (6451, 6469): 6467.5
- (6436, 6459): 6447.5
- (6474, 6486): 6475.0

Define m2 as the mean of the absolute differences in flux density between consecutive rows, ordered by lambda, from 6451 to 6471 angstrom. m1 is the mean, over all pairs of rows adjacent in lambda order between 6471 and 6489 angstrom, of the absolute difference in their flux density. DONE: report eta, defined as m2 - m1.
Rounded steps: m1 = 0.105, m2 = 0.113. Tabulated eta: 0.01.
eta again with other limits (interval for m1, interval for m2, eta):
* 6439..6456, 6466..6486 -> 0.03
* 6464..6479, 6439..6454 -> -0.09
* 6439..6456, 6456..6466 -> 0.04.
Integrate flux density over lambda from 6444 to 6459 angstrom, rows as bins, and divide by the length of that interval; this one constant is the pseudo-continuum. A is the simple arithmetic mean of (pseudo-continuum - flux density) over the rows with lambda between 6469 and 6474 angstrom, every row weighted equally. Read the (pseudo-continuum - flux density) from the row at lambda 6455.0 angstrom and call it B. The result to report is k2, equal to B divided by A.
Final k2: -0.4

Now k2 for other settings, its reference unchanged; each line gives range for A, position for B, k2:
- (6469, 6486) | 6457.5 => -1.0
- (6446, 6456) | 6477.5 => 0.9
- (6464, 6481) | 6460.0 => -0.1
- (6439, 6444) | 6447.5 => -1.1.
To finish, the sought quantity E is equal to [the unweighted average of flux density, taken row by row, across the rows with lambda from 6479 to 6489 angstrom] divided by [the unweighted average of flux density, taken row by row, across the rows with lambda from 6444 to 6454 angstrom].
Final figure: 1.03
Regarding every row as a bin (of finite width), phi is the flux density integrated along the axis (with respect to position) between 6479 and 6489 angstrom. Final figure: 62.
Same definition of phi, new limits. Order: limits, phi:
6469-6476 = 40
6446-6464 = 109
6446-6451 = 30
